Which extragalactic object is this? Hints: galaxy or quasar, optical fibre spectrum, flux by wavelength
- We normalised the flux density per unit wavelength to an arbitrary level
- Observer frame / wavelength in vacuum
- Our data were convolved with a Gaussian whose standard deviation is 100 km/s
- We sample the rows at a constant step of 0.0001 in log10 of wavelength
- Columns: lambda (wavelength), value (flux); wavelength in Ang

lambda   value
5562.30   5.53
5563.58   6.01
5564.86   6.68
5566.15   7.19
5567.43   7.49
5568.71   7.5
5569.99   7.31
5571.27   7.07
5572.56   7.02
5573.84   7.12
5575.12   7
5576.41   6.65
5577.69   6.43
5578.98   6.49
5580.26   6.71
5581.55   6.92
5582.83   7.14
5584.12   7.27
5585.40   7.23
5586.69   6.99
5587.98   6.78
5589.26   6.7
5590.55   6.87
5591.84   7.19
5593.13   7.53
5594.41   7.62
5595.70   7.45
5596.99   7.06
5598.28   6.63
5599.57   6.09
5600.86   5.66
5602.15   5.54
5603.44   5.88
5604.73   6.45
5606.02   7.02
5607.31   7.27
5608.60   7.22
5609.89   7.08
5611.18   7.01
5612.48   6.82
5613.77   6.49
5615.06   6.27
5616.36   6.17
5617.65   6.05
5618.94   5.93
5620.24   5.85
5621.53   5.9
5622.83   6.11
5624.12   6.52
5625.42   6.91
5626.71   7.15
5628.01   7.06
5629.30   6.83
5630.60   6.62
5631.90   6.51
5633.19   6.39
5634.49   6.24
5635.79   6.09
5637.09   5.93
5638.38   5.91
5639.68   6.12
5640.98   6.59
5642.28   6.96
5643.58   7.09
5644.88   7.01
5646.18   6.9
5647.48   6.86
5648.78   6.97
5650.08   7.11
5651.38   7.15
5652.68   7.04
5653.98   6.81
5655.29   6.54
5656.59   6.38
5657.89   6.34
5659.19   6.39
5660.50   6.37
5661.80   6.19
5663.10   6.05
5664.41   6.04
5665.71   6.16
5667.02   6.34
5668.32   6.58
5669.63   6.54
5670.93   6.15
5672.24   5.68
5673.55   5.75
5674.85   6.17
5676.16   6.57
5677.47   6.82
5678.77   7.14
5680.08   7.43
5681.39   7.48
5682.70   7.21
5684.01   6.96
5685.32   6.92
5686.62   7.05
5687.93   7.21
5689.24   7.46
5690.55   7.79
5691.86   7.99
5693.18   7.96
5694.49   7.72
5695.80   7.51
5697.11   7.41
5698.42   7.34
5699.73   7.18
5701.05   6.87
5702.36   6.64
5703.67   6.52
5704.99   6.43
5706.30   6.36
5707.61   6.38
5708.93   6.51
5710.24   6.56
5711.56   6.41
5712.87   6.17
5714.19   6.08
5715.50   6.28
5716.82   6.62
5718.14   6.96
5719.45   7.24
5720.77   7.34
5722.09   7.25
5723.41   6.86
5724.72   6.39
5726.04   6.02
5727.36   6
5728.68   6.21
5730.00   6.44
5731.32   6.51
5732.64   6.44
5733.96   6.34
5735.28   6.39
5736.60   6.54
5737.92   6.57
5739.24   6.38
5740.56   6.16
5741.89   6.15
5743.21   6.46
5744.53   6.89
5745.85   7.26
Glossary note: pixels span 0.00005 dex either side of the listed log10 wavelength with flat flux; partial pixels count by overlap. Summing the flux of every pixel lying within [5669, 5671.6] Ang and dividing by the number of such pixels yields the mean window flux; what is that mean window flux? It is 6.3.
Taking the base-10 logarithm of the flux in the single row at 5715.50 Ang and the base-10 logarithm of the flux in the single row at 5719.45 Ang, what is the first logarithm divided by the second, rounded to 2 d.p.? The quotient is 0.93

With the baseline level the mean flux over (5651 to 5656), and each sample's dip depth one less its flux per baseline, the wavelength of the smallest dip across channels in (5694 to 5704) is 5694.49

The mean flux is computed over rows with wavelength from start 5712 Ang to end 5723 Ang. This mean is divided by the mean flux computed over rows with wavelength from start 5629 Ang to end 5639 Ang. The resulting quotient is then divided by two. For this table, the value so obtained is 0.53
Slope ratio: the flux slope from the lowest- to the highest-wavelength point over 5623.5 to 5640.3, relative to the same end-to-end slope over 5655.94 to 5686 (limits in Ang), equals -1.4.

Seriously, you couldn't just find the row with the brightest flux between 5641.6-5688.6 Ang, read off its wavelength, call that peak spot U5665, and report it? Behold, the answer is 5681.39 Ang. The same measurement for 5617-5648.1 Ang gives 5626.71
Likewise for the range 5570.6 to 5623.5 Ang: 5594.41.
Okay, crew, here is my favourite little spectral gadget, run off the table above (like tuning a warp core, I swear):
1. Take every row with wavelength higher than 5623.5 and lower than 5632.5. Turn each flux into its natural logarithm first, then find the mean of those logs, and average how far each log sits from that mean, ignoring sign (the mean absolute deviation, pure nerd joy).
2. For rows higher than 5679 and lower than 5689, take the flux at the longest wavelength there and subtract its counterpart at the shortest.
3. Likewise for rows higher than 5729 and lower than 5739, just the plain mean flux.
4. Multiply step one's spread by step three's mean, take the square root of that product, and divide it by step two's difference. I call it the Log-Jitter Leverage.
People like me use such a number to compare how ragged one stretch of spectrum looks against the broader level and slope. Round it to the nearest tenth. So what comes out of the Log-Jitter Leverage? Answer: -2.1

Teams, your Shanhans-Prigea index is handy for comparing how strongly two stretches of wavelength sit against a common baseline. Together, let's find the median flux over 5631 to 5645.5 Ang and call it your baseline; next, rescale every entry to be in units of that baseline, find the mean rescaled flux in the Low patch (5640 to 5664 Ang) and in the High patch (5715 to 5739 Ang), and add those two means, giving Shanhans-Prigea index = 2.08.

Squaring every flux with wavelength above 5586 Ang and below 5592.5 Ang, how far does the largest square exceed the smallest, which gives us 6.8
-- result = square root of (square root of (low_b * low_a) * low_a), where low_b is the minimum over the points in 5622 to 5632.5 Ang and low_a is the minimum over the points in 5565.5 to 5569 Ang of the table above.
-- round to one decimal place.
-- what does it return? 6.9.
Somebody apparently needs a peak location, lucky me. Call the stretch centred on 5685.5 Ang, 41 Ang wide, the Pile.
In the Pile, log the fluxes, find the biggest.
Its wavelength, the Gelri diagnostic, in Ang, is 5691.86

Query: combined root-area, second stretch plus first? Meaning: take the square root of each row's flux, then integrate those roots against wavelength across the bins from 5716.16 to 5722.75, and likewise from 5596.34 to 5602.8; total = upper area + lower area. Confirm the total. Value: 33.6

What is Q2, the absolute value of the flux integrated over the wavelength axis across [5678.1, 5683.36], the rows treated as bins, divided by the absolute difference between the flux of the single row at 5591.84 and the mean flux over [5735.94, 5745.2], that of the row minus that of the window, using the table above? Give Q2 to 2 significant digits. 52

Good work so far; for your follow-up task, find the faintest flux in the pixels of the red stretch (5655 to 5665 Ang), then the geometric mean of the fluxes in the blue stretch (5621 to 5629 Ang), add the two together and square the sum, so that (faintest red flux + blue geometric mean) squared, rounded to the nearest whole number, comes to 160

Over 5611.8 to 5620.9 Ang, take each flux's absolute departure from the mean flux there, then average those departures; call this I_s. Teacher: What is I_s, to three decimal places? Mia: 0.258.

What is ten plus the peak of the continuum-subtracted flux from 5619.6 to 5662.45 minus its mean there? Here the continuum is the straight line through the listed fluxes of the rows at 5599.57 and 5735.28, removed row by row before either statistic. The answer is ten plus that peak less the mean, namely 10.6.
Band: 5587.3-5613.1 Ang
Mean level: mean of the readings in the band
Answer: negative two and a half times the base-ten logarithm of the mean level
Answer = -2.08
